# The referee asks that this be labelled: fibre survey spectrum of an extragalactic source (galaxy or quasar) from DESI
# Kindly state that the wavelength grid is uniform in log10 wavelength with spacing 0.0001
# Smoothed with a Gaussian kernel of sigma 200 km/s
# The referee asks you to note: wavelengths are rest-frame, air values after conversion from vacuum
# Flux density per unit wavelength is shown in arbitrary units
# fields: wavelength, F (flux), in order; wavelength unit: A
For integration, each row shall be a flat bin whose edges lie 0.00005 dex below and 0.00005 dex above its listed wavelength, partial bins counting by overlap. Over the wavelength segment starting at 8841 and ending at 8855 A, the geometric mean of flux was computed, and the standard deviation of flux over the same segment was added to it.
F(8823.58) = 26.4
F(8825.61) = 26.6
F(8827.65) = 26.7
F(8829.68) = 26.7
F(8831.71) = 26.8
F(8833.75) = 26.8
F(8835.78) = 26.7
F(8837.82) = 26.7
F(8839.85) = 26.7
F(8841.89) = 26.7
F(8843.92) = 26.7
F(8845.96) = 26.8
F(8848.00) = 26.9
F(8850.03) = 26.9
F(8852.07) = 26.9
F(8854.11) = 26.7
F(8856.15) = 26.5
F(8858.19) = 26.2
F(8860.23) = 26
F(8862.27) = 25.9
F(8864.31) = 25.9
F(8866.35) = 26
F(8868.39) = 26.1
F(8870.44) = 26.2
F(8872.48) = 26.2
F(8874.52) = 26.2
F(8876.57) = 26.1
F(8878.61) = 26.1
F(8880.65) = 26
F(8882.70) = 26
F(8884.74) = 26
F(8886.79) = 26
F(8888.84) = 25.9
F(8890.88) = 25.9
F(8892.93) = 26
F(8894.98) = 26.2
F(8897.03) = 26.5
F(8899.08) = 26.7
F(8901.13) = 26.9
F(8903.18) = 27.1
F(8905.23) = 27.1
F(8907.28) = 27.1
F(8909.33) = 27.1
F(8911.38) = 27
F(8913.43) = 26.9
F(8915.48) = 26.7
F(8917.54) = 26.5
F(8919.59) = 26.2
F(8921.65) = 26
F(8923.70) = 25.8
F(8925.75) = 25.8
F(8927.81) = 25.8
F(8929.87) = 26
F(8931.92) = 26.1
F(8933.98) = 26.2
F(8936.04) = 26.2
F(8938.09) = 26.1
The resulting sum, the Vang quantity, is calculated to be 26.9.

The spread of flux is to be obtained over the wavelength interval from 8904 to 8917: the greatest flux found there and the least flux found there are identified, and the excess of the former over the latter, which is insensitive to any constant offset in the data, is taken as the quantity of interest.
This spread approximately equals 0.40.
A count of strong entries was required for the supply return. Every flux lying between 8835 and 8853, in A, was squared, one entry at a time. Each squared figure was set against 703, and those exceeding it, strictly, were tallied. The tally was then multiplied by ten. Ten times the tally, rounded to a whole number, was 90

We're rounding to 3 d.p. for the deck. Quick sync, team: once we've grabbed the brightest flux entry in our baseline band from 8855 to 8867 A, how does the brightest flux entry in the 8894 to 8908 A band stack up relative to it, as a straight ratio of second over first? 1.023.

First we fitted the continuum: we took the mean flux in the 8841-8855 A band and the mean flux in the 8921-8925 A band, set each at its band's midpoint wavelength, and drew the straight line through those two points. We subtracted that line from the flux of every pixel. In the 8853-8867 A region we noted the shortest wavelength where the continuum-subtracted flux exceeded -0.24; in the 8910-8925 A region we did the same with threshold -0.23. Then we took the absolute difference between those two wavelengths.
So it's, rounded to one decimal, 57.3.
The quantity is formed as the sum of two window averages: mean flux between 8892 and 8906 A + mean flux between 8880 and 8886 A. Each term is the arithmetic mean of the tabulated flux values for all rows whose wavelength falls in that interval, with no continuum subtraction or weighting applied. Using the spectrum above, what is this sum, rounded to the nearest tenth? 52.6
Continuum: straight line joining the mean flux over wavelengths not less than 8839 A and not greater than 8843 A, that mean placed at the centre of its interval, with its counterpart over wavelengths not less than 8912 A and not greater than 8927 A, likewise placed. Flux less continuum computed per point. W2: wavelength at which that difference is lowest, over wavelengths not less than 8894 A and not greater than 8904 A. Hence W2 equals 8894.98 A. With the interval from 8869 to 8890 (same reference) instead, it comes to 8888.84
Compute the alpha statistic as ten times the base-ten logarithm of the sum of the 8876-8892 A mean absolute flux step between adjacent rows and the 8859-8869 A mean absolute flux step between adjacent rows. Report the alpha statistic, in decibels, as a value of -10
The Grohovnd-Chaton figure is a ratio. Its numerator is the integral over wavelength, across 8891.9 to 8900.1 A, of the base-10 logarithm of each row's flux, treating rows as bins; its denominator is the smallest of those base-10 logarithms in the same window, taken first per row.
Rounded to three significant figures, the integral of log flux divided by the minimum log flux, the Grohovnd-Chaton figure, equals 8.23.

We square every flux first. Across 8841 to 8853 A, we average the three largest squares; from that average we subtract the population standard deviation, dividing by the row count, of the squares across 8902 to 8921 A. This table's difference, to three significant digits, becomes 707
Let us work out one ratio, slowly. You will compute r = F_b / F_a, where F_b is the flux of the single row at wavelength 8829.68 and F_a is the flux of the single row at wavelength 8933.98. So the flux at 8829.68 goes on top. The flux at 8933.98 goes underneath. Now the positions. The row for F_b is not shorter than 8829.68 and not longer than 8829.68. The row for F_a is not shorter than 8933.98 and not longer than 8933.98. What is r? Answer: 1.019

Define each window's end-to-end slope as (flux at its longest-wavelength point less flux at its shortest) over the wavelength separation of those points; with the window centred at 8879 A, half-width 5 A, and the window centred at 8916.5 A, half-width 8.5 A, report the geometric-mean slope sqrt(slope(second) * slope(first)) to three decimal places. 0.047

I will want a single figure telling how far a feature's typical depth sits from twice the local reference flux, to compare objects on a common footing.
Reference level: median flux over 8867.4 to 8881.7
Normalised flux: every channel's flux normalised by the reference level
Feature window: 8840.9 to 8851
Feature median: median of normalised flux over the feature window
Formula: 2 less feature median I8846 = 0.97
